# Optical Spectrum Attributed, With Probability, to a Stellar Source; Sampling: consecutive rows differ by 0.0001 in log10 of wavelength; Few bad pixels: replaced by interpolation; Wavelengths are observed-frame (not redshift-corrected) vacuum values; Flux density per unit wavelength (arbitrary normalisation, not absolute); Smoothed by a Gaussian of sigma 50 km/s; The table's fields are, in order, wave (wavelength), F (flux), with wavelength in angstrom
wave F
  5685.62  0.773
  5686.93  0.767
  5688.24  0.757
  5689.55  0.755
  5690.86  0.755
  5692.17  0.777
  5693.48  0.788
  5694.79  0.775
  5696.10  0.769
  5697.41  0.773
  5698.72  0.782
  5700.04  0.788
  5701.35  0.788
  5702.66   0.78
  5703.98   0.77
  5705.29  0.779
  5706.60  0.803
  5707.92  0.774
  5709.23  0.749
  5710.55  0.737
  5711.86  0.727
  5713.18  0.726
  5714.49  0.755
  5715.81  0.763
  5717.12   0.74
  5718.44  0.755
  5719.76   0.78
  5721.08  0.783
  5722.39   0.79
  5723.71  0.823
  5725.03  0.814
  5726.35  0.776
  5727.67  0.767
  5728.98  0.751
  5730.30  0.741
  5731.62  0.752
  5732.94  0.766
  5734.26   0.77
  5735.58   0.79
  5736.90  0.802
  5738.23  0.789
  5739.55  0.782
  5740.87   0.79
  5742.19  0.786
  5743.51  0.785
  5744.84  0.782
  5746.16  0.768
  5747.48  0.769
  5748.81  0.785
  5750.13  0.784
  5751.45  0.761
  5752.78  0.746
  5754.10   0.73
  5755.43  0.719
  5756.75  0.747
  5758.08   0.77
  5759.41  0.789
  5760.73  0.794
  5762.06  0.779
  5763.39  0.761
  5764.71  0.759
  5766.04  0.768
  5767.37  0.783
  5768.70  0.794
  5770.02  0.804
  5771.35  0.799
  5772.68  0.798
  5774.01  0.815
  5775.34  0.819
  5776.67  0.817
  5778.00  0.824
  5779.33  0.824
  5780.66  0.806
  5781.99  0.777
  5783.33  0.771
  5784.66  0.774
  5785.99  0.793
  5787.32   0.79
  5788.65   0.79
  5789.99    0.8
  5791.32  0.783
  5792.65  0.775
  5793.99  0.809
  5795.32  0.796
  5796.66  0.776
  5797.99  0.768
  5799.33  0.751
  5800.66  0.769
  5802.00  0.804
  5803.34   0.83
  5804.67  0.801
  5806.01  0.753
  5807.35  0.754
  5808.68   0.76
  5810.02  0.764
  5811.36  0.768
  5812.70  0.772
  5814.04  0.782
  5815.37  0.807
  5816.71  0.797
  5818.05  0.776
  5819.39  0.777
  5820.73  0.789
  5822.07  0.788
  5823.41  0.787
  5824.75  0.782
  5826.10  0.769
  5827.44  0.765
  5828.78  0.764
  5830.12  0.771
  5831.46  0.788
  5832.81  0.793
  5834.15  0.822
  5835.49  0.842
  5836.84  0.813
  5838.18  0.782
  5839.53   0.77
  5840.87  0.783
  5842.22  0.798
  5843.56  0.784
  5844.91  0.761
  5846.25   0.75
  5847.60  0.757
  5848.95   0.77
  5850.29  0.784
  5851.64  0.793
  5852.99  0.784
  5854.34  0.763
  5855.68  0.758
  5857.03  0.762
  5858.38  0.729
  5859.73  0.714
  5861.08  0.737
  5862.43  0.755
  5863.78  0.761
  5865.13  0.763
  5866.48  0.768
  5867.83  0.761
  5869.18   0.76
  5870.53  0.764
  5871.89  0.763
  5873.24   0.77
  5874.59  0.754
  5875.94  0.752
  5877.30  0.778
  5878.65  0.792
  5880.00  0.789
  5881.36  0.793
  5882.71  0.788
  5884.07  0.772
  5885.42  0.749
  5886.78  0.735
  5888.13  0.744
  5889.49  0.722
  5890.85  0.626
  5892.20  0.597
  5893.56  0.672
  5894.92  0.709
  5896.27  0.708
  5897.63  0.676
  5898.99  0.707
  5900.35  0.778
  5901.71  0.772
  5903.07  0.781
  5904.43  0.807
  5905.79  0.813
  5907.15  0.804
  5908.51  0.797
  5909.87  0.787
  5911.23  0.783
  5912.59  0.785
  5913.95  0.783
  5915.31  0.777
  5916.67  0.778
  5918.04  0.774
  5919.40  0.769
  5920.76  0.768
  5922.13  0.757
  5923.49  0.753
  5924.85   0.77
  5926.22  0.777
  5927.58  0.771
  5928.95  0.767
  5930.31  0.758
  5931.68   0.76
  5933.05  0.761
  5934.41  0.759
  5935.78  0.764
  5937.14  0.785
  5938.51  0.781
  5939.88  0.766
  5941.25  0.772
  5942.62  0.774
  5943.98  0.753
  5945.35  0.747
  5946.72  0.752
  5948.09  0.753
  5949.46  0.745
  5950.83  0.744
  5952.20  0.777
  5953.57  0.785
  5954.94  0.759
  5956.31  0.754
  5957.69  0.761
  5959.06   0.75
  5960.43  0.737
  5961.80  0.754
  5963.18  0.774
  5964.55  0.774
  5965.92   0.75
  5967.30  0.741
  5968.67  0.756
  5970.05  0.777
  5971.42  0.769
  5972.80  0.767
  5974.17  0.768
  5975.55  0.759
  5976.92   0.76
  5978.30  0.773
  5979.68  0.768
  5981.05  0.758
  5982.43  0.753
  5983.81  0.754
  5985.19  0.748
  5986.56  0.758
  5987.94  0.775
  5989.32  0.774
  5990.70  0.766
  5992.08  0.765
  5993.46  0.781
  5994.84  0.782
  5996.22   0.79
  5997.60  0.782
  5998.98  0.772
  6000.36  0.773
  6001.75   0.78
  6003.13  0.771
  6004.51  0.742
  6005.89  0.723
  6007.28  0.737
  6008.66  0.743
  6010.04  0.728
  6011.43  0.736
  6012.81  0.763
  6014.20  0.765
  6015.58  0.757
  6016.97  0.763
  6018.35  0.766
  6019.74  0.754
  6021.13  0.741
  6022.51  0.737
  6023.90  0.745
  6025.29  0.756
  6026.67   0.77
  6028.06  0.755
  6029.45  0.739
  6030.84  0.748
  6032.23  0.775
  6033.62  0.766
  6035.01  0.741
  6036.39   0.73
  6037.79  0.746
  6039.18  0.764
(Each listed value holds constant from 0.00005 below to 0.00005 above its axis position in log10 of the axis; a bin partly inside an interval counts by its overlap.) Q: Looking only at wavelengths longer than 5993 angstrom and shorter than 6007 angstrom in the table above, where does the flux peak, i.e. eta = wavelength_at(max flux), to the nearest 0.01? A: 5996.22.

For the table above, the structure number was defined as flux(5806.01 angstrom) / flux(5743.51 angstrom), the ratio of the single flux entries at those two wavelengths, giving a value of 0.96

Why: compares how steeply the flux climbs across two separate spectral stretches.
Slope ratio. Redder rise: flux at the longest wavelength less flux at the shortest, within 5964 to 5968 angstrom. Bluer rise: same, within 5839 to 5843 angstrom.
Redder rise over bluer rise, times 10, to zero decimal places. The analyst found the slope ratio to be -12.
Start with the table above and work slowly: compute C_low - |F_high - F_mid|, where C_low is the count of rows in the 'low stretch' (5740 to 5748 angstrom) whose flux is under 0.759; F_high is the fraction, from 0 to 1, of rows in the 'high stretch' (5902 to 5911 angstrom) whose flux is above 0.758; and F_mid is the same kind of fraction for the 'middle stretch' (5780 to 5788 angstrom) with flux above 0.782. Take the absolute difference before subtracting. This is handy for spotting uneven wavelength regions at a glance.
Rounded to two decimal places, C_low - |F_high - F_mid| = -0.50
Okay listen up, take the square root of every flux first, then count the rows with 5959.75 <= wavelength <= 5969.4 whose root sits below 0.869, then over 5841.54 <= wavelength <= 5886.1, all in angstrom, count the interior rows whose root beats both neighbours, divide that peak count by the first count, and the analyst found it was 1.75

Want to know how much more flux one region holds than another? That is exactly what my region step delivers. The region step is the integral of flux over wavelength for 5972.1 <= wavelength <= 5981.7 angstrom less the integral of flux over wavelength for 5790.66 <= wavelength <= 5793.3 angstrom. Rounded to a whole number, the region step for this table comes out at 5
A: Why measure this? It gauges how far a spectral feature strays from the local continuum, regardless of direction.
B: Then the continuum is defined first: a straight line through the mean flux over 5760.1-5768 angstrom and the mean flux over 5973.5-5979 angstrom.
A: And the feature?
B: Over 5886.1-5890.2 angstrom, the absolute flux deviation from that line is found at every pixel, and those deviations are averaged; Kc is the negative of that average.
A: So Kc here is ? -0.0351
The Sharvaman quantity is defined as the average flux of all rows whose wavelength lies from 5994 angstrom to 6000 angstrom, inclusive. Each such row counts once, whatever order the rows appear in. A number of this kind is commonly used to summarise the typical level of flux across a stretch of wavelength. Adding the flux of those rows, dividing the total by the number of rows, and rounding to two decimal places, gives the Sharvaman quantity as 0.78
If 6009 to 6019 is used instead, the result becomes 0.75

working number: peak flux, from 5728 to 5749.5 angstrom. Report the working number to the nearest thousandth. 0.802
